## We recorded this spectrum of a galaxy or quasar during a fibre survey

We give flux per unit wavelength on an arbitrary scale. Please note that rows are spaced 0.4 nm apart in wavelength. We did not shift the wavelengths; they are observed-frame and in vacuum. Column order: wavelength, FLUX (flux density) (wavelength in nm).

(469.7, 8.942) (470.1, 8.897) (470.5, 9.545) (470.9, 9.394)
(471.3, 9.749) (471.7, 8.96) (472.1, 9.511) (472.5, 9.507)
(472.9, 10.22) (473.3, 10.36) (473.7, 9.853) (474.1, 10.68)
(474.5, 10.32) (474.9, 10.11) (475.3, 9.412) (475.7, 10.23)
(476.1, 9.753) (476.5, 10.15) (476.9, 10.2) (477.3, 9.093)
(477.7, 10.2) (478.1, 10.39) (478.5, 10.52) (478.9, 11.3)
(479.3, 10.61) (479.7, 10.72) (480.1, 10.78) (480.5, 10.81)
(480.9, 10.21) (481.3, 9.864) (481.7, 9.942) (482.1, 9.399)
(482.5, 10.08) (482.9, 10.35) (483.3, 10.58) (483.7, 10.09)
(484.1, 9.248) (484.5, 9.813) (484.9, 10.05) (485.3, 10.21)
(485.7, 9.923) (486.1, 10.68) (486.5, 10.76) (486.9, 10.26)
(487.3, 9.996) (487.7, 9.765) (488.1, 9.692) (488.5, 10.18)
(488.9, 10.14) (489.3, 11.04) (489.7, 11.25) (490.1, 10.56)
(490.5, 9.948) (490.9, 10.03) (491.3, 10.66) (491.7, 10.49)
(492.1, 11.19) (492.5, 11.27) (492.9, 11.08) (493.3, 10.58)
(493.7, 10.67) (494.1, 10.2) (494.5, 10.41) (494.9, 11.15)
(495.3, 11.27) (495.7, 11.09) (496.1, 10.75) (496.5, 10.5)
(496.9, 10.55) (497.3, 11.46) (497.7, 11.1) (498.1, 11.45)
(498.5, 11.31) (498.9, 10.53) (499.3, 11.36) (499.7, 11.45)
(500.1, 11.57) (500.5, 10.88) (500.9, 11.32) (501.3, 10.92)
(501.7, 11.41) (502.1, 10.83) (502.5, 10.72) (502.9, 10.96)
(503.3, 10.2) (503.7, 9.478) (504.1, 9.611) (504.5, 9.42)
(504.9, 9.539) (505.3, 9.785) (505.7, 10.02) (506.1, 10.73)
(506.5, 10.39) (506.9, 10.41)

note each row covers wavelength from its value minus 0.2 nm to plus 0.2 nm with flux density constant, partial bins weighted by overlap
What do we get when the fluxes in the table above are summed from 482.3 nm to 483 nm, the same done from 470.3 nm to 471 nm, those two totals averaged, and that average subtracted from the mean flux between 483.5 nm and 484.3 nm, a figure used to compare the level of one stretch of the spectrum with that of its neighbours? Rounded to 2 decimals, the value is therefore -10.02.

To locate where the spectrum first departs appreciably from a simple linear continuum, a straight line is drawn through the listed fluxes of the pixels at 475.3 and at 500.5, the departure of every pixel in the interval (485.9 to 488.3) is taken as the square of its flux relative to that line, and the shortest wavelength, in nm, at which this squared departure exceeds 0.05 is 486.1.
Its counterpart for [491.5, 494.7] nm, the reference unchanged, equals 492.1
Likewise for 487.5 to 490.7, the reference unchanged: 487.7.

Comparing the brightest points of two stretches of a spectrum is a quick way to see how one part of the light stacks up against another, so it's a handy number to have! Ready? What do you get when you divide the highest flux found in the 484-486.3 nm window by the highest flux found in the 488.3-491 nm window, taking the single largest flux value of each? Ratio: 0.95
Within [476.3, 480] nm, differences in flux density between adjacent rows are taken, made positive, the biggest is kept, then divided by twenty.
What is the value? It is 0.055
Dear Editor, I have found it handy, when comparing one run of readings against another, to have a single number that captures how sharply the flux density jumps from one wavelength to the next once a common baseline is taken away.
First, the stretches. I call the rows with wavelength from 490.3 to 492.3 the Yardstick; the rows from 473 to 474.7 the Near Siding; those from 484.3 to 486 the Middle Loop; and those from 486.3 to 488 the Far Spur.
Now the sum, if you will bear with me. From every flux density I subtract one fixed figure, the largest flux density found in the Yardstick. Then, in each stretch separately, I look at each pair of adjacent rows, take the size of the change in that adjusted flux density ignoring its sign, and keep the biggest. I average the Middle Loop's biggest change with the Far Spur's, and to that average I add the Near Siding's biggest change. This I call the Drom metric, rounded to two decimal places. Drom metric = 1.22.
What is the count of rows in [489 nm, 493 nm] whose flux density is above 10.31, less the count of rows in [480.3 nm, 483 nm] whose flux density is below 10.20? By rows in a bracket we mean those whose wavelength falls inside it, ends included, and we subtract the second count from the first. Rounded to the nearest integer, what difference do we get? 4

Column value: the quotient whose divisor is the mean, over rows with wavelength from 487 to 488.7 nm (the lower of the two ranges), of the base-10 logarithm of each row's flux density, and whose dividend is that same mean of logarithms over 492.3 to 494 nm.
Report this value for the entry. 1.04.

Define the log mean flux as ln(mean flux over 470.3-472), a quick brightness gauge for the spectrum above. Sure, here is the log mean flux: 2.24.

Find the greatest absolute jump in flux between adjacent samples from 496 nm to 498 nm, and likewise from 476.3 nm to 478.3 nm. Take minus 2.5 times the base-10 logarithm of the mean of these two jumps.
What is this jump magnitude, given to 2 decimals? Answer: -0.01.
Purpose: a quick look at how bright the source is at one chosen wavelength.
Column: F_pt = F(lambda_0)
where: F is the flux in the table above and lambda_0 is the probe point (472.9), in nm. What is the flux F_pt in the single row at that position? 10.22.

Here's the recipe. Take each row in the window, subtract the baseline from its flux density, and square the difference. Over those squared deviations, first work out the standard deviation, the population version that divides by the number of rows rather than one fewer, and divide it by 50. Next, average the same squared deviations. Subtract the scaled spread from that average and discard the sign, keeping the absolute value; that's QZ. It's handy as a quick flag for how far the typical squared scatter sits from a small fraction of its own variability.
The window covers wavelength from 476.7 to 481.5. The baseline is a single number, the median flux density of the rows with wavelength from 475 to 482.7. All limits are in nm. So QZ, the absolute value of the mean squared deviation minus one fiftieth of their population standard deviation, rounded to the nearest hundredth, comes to 0.31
